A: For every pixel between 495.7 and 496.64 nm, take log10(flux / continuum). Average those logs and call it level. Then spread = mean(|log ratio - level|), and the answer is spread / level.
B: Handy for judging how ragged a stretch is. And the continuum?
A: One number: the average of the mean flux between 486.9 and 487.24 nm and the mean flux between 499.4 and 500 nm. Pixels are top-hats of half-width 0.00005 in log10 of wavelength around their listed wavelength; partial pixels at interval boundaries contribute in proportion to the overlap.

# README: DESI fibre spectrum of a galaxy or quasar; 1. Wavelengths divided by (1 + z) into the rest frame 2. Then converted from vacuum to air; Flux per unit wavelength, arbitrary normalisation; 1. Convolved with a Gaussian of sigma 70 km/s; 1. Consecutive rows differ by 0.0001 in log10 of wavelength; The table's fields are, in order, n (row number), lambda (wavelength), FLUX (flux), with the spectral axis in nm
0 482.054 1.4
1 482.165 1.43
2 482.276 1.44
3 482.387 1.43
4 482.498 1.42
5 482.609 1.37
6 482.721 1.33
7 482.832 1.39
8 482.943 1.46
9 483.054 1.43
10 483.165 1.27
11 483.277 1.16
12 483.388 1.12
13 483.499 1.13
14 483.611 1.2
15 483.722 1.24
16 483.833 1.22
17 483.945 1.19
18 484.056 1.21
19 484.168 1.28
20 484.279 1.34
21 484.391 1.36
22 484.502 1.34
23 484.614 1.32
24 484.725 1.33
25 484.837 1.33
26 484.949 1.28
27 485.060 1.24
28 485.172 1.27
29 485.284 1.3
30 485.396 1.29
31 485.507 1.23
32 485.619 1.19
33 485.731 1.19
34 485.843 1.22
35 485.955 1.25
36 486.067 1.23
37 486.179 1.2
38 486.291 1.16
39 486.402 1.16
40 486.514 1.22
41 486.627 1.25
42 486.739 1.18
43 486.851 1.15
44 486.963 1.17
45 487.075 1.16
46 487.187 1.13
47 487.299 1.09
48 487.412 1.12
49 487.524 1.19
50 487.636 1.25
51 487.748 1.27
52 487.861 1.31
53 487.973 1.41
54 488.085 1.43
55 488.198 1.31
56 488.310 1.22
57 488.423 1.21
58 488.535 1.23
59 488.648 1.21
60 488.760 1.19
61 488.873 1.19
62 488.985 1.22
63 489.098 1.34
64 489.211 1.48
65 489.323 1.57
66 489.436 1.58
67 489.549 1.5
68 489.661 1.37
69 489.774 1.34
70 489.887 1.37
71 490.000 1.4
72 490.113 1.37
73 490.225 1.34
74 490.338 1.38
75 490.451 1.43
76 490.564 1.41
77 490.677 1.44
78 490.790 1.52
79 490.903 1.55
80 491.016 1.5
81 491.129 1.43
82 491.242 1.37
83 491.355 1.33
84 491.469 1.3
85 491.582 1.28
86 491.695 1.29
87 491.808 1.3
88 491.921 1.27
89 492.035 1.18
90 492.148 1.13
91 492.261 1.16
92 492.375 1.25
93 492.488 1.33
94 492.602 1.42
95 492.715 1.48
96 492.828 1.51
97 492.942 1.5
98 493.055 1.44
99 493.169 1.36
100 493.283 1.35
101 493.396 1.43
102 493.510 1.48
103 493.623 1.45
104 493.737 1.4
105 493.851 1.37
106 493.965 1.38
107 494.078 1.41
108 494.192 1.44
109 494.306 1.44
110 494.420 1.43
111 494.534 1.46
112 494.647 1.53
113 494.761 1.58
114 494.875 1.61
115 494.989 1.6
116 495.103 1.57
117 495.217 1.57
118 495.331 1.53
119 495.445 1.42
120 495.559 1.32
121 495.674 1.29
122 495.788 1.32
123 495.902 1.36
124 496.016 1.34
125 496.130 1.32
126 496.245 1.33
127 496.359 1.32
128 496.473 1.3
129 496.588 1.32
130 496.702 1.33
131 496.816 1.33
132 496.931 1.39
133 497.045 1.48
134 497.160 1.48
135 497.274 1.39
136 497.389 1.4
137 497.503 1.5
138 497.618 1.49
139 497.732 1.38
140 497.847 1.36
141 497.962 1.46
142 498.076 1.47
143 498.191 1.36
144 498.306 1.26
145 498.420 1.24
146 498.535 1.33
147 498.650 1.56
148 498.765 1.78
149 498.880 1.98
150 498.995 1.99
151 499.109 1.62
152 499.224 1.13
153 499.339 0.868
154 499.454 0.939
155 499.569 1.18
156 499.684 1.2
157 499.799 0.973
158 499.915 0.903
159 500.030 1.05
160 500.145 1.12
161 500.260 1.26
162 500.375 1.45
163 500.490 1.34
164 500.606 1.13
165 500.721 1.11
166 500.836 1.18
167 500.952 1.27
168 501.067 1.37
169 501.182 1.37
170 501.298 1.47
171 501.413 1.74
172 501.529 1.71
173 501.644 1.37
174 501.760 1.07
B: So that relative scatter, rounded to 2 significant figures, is 0.051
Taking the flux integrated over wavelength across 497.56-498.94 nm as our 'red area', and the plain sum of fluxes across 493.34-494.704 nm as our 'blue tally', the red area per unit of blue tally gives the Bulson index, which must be 0.118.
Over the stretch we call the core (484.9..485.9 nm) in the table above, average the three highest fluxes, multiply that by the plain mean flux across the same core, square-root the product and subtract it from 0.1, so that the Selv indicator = -1.17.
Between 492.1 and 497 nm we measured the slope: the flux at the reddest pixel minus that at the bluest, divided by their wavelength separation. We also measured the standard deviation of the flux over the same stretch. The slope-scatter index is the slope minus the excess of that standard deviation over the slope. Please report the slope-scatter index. 0.00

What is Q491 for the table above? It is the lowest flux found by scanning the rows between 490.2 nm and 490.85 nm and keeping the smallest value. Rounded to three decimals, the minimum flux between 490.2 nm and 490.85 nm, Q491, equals 1.340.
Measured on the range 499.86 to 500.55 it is 0.903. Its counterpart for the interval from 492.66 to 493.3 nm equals 1.350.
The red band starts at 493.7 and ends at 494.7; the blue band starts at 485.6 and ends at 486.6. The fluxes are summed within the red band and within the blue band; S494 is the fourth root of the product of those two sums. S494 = 3.435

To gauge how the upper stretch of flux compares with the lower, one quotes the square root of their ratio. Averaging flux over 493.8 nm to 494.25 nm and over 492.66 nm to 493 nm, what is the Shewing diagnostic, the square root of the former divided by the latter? 0.97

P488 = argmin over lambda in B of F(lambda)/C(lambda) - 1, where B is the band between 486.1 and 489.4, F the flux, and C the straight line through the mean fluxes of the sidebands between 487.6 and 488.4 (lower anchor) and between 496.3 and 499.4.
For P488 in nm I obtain 487.299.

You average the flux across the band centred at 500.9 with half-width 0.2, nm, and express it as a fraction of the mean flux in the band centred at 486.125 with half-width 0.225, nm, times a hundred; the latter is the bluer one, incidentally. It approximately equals 102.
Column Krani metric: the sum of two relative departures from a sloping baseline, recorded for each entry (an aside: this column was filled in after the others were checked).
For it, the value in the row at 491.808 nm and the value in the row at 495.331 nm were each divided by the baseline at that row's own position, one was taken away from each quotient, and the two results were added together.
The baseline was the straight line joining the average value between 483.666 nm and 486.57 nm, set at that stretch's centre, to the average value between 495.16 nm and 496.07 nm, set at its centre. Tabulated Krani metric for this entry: 0.069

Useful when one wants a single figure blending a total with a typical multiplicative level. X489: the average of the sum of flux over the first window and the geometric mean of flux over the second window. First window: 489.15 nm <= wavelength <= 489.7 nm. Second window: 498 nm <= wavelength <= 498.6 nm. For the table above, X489 4.41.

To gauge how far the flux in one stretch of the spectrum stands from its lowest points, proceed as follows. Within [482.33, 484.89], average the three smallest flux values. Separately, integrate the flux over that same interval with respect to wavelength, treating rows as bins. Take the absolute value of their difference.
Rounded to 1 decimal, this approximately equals 2.2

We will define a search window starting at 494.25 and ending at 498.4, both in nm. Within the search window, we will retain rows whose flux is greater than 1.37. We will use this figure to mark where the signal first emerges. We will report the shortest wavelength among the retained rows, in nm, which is 494.306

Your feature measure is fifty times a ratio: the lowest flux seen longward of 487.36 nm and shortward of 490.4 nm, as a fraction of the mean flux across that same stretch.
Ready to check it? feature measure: 42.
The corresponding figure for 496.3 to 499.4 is 30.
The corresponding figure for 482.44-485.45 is 43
